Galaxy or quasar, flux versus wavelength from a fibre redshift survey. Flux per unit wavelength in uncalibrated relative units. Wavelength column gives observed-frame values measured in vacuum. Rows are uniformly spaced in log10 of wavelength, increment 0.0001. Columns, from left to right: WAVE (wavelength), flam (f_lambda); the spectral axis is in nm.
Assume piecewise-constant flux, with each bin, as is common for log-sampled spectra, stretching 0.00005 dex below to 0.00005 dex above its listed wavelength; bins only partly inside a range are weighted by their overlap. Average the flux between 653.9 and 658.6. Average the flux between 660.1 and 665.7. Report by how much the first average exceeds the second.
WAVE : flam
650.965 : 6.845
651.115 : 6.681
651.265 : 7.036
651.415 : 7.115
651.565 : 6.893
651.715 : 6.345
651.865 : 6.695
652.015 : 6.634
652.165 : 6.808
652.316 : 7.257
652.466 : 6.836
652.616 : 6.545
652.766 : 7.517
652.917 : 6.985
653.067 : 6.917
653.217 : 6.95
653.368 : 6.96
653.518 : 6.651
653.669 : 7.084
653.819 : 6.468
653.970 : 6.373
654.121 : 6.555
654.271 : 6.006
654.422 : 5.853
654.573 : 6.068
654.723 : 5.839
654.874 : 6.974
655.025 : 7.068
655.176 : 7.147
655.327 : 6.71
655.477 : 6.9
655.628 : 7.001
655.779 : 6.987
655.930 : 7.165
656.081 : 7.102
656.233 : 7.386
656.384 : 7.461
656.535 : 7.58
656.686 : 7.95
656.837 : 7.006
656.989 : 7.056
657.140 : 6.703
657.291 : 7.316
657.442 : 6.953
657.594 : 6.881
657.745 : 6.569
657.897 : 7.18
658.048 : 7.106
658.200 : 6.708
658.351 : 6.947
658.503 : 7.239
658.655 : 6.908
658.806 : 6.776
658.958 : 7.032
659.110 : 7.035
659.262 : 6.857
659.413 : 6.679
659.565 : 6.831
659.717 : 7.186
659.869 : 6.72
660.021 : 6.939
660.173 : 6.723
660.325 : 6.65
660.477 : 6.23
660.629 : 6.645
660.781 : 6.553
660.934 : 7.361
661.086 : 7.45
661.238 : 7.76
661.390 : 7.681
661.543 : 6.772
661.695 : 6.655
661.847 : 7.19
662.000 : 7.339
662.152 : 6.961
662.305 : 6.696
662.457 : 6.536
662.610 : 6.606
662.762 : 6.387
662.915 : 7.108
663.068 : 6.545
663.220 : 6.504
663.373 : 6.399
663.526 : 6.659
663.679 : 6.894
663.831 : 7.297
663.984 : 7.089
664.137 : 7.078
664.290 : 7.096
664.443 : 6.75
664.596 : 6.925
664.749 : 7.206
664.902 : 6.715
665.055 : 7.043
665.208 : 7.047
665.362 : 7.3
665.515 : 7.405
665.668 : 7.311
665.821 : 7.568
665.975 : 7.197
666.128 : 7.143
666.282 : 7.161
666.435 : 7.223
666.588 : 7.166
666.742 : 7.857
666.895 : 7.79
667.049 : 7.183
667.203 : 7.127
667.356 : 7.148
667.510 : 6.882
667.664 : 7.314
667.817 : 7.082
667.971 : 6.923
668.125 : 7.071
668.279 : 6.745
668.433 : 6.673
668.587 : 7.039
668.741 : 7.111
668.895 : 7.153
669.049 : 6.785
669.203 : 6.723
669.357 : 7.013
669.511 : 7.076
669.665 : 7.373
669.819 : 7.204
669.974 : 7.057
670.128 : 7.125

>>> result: 0.0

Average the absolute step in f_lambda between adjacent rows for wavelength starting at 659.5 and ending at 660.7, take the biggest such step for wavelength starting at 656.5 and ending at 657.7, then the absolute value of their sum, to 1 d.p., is 1.3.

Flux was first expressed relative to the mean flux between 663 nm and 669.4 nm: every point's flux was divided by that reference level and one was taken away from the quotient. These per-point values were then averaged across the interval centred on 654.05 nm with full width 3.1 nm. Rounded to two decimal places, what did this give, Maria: -0.05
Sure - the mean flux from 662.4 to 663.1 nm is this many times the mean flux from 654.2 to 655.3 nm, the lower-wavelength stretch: 1.03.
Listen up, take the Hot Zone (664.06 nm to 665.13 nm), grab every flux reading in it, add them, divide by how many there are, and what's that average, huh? 6.97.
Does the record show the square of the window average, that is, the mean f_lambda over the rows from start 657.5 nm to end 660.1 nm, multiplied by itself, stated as 47.8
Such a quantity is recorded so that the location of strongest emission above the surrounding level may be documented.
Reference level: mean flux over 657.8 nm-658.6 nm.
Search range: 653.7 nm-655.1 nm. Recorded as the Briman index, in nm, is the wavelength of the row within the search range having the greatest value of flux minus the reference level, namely 655.025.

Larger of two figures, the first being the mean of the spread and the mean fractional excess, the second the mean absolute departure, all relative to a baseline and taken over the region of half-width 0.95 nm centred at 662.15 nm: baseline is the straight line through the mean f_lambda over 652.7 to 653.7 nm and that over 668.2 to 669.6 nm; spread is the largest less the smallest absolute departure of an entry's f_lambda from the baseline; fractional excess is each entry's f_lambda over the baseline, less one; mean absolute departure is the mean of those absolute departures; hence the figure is 0.40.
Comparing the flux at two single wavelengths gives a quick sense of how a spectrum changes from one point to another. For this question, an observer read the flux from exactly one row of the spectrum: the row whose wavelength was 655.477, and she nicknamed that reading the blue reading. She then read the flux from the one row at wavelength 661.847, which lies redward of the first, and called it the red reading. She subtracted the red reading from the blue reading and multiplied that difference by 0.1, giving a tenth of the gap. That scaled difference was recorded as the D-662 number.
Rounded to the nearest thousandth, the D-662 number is -0.029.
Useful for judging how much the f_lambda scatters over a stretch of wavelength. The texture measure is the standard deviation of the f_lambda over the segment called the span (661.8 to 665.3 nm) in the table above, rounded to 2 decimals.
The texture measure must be 0.29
